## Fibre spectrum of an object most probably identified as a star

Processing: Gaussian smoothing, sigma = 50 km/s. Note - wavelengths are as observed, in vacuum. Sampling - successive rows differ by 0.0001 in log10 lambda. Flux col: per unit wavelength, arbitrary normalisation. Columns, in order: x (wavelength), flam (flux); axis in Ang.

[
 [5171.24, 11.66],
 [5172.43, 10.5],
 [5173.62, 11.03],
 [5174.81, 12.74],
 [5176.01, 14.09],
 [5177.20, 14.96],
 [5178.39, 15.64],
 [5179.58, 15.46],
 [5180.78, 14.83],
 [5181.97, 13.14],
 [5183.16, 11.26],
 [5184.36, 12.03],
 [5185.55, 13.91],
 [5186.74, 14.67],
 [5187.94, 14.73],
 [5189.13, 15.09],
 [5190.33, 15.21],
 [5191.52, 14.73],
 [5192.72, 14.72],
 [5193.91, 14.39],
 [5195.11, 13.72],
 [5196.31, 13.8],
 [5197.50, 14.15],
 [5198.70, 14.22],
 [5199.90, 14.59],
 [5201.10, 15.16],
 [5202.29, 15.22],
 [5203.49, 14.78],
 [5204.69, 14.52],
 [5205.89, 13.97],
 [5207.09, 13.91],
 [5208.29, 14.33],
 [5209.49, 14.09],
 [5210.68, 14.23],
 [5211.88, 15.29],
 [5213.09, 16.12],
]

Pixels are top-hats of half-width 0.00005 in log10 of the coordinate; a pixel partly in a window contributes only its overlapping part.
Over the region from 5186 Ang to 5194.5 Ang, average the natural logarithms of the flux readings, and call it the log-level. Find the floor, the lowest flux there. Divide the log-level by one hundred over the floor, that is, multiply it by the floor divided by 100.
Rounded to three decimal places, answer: 0.388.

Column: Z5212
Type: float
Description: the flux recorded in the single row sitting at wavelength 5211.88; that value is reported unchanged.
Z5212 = 15.29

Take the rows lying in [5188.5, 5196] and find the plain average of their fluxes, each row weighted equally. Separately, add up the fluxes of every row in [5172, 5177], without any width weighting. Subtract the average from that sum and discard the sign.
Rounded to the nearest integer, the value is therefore 34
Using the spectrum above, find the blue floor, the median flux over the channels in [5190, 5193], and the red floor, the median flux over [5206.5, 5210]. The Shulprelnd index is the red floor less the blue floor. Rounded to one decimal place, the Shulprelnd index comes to -0.6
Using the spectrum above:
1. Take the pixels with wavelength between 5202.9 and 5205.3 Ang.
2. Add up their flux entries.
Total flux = 29.3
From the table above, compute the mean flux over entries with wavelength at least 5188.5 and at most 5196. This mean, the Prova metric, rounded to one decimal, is 14.6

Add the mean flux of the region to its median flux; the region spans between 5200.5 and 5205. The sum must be 29.9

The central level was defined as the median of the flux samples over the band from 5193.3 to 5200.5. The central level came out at 14.2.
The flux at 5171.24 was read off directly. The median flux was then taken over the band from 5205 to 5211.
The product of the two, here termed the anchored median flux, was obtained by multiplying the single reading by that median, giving 164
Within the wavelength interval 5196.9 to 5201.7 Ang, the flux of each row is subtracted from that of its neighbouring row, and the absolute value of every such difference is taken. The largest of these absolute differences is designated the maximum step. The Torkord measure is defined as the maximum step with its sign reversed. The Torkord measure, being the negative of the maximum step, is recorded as -0.57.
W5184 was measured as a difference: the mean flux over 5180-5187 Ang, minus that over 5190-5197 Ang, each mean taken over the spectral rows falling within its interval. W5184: -1.1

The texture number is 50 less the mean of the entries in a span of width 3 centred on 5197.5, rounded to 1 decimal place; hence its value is 35.9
